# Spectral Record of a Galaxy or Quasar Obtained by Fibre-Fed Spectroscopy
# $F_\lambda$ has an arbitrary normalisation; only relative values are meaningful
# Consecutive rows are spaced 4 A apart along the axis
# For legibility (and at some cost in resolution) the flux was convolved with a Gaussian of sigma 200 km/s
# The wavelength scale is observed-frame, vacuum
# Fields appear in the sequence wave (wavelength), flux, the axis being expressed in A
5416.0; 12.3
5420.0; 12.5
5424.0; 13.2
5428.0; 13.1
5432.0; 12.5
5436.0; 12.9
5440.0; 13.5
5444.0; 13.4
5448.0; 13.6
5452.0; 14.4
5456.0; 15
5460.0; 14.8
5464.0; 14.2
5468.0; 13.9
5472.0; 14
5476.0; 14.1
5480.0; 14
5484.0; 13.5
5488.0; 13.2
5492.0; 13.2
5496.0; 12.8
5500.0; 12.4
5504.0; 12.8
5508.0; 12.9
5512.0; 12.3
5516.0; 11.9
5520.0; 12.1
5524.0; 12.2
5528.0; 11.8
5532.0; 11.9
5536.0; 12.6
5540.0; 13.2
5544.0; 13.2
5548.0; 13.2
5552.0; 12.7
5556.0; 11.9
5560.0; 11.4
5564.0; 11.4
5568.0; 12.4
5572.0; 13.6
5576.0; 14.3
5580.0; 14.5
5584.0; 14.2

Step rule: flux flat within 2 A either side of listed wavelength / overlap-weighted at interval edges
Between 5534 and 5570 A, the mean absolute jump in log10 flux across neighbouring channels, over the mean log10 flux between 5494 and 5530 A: 0.014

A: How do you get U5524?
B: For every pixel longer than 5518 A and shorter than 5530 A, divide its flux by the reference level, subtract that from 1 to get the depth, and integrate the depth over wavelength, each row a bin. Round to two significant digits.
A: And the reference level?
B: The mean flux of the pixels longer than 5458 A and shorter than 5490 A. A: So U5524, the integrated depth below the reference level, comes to 1.7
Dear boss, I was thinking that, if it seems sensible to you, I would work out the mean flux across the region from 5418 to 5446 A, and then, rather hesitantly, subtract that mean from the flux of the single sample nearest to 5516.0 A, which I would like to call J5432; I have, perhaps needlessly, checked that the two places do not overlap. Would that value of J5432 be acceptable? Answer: -1.1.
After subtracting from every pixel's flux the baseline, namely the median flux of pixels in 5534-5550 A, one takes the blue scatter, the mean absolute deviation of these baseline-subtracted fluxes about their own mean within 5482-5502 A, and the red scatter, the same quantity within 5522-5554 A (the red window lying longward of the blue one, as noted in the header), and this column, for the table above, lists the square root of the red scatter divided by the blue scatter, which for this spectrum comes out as 1.2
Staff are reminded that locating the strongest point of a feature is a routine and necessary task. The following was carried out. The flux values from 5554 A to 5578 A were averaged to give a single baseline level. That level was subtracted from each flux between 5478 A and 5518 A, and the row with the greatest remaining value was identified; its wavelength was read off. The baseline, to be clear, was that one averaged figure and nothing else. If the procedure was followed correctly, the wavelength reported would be 5480.0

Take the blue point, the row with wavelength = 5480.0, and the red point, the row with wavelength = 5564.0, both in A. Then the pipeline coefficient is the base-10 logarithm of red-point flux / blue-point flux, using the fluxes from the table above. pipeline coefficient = -0.089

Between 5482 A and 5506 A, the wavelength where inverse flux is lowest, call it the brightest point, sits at 5484.0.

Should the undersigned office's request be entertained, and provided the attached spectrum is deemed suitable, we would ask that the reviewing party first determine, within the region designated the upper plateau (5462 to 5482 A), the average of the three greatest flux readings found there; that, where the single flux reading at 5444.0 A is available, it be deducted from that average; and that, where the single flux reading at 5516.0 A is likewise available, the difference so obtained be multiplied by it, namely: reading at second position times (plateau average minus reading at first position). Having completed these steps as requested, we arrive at 8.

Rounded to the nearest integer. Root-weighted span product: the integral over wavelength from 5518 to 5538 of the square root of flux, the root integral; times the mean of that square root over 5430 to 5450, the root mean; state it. 253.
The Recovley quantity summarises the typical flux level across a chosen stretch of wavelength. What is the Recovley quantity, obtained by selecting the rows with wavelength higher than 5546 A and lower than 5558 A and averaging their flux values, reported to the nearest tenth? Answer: 12.6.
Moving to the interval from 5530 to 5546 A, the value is 12.7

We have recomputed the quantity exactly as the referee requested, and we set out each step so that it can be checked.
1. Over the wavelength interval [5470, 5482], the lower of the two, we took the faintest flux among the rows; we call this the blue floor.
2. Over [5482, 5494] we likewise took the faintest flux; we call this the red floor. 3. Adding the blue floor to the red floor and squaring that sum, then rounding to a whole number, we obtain 740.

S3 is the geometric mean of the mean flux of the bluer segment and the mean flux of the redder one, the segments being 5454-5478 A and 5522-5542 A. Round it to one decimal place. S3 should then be 13.3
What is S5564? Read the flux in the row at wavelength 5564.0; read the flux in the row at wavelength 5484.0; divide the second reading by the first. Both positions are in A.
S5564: 1.18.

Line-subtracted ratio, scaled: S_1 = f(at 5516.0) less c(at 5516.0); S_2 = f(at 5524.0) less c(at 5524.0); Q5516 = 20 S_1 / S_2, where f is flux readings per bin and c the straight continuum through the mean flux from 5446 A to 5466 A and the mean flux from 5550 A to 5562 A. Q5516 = 37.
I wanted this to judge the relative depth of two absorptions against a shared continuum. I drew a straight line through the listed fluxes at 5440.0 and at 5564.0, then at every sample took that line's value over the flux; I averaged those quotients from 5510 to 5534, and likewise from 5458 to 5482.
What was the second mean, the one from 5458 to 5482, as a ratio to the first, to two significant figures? 0.91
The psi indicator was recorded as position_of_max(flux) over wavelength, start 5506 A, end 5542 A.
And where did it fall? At 5540.0 A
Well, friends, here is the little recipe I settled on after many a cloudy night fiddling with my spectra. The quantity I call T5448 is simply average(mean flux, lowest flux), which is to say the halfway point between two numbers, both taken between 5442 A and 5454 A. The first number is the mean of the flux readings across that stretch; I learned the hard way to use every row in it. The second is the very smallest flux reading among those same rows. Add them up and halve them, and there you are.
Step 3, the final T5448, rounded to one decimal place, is 13.6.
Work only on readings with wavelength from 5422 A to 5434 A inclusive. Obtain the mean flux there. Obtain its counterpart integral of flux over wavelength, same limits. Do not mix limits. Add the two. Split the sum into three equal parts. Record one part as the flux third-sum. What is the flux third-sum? 56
